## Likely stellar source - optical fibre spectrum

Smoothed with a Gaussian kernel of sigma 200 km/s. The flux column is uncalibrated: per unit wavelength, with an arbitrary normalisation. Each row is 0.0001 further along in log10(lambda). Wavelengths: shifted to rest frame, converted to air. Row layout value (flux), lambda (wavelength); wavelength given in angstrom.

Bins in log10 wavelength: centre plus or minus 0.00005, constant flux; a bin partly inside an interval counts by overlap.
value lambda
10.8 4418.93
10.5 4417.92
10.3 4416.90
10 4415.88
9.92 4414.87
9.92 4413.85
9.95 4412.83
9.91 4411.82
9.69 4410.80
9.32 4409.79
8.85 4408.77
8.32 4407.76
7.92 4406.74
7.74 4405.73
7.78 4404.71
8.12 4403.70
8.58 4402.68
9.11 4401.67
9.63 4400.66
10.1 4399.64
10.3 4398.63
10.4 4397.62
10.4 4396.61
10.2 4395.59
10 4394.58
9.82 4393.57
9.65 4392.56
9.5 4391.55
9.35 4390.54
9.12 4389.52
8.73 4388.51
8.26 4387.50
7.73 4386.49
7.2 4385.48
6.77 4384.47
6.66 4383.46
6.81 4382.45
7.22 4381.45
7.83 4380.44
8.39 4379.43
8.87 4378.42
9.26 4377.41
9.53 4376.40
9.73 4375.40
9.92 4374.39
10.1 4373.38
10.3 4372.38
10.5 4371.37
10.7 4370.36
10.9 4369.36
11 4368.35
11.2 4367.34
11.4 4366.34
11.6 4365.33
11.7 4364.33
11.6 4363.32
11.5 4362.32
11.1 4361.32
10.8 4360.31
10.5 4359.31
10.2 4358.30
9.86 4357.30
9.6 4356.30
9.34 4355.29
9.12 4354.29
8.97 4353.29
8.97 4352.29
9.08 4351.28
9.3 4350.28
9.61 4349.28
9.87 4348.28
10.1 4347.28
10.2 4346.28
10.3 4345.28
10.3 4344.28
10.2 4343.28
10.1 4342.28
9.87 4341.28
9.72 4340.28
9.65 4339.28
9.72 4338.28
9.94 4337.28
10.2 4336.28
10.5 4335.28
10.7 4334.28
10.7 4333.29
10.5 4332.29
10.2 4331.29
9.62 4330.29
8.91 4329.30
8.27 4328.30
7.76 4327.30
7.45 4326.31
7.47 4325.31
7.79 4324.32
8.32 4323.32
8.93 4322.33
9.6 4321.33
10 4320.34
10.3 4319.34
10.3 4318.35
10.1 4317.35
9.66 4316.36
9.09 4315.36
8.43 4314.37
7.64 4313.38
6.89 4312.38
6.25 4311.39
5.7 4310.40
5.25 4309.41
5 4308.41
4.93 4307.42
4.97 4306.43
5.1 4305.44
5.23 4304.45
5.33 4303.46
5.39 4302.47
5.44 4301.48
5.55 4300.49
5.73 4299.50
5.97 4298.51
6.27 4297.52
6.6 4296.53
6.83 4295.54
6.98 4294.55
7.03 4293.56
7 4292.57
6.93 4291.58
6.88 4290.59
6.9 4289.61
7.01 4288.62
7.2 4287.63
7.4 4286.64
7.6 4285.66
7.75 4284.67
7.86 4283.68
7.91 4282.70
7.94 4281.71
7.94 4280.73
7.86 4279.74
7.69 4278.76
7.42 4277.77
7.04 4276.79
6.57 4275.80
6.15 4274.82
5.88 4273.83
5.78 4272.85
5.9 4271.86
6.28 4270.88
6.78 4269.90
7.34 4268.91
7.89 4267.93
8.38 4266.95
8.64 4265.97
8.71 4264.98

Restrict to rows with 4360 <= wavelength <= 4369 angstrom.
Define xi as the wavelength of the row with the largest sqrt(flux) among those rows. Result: 4364.33 angstrom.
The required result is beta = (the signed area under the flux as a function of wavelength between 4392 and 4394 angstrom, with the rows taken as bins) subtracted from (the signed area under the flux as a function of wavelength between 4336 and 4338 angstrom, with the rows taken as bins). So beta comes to 1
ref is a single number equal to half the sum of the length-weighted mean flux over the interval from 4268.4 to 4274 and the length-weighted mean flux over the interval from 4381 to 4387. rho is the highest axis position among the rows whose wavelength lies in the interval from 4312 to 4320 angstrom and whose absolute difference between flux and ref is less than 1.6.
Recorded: 4313.38 angstrom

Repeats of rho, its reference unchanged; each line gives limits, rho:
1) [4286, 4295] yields 4294.55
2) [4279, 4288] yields 4287.63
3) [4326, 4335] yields 4328.30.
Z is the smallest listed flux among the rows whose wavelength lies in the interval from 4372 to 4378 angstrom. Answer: 9.26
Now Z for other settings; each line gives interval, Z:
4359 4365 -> 10.5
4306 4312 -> 4.93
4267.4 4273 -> 5.78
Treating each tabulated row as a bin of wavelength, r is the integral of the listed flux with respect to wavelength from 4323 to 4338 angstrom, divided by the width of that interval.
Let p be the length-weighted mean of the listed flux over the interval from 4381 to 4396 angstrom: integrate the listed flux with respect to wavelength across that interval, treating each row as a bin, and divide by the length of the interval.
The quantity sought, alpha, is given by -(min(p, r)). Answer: -8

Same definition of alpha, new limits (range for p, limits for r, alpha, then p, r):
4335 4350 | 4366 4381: -10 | 10.0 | 9.95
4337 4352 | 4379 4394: -8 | 9.8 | 8.19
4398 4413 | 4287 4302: -7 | 9.0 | 6.56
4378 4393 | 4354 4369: -8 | 8.1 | 10.72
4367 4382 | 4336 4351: -10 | 9.7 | 9.92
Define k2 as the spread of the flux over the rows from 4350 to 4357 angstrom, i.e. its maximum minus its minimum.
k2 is 0.6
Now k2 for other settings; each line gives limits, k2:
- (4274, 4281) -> 1.8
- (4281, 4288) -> 0.7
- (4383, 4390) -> 2.5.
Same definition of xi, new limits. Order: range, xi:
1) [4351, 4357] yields 4356.30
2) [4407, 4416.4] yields 4415.88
